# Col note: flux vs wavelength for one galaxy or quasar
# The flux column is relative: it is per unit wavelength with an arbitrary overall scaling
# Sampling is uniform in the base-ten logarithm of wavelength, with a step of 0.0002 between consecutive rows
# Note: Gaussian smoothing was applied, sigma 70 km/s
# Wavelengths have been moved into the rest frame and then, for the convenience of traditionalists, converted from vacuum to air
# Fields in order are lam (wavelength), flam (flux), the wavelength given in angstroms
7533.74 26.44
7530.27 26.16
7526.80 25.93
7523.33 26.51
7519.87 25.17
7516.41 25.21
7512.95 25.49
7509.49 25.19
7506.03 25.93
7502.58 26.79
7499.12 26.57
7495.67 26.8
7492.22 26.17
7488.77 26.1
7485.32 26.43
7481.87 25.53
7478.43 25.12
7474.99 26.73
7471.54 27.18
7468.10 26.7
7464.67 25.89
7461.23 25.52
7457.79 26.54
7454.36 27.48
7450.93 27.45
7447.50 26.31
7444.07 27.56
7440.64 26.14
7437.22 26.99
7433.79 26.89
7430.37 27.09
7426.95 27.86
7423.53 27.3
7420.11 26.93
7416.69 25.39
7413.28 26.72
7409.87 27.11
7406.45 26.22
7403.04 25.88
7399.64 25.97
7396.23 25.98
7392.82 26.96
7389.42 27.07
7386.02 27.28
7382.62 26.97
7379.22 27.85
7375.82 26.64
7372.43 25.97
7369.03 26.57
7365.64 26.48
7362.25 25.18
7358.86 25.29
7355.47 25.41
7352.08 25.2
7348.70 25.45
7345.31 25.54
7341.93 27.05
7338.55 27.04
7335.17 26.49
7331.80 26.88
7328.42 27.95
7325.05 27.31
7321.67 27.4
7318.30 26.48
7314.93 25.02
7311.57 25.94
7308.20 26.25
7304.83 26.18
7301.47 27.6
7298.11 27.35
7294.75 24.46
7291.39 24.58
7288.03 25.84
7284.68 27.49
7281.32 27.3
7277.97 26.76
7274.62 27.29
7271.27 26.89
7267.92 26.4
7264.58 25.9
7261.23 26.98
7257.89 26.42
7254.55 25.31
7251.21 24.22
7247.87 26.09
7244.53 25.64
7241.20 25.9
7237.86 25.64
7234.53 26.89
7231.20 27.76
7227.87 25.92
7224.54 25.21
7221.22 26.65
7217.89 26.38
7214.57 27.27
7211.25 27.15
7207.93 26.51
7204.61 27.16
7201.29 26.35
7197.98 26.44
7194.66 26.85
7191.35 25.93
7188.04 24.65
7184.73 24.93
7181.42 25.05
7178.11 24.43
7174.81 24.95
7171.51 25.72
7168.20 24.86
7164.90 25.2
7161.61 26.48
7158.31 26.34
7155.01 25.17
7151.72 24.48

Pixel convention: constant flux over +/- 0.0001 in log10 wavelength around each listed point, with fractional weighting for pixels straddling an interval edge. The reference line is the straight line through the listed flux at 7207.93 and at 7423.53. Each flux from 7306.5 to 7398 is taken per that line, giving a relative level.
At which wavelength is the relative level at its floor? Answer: 7362.25 angstroms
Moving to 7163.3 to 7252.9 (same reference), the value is 7251.21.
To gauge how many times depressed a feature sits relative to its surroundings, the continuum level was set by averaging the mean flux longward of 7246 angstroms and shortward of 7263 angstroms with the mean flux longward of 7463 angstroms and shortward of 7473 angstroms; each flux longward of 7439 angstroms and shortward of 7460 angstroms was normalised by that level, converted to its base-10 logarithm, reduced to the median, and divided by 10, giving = 0.0013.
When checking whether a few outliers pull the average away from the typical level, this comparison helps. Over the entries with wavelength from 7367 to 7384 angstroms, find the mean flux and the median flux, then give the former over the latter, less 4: -2.994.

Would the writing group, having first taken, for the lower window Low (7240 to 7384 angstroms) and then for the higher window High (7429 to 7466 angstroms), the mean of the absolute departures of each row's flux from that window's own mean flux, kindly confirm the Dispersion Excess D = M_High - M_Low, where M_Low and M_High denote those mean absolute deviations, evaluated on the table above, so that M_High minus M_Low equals -0.20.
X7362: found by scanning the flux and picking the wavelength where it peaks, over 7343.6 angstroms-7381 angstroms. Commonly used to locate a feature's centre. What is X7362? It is 7379.22 angstroms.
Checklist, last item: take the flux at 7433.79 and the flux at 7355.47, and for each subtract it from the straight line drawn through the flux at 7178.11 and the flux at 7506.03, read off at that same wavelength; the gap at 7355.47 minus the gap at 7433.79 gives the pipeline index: 1.1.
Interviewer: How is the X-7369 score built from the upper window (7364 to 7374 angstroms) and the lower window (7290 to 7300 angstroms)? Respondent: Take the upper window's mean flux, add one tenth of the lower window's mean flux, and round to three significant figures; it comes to 28.9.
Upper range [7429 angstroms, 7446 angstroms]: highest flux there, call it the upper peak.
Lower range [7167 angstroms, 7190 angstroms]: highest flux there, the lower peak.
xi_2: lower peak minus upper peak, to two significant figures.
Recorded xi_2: -1.8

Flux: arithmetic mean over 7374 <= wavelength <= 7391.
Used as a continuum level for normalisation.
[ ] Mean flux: 27.2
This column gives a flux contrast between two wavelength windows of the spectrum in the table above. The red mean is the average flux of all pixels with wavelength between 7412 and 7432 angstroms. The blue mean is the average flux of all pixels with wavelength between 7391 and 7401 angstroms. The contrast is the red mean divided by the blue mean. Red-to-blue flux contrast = 1.02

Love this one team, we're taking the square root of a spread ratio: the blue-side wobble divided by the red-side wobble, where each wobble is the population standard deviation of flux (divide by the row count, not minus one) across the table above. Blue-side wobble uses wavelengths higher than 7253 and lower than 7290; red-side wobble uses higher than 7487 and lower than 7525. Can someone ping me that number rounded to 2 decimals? 1.04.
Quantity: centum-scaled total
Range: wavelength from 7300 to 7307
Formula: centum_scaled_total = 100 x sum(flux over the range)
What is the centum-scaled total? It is 5378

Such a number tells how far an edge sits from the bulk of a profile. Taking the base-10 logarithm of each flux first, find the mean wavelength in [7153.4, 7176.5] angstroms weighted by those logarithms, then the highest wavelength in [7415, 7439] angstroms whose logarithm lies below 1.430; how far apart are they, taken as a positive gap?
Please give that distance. 268.9 angstroms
